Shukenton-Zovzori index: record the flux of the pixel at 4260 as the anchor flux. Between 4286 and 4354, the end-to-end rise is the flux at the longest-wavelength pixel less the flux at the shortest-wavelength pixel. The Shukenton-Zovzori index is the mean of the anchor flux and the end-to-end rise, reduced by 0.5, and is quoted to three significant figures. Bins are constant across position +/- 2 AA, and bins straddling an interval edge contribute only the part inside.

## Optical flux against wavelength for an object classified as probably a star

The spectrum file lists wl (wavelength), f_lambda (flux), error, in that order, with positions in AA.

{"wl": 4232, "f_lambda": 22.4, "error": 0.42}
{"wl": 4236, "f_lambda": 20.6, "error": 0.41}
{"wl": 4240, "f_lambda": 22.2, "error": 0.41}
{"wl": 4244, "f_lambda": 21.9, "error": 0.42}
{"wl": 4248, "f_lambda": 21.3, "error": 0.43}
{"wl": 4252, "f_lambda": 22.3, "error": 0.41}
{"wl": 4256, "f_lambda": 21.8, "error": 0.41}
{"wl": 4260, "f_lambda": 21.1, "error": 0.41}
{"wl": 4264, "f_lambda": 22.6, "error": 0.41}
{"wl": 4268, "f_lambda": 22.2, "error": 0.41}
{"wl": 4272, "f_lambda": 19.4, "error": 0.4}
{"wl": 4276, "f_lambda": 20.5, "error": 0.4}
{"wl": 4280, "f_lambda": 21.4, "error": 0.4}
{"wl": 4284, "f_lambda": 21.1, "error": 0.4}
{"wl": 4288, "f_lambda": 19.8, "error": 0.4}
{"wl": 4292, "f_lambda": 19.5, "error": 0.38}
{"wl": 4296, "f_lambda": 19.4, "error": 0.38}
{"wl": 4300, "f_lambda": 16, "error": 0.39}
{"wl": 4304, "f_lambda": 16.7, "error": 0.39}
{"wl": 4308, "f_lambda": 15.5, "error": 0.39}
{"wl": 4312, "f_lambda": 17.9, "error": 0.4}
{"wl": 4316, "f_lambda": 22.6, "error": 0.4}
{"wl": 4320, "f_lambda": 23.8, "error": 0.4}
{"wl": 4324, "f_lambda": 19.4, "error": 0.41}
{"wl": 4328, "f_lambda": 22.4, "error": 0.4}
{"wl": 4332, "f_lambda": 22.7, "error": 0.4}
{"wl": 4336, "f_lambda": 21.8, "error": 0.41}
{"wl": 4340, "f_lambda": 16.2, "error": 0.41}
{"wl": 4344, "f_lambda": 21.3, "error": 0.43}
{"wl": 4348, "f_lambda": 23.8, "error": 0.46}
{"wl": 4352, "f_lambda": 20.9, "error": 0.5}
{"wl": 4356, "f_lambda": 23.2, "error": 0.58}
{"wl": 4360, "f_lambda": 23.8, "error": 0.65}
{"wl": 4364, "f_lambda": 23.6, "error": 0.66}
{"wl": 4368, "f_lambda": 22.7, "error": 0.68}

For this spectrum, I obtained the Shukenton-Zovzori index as 10.6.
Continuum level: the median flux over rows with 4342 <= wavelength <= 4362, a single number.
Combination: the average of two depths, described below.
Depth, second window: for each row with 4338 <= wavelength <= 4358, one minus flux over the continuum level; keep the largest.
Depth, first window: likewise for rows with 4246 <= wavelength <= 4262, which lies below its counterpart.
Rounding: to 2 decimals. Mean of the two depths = 0.20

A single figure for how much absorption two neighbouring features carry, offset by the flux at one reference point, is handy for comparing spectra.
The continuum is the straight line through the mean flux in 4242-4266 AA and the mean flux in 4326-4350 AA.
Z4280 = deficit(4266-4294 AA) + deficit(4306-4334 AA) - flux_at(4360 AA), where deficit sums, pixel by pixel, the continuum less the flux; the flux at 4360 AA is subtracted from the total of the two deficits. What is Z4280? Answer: -10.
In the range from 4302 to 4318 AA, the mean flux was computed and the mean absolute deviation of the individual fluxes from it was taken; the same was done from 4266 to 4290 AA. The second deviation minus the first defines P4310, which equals -1.4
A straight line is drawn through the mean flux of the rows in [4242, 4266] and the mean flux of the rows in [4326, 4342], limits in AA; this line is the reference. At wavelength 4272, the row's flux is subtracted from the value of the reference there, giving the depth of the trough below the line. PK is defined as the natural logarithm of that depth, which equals 0.8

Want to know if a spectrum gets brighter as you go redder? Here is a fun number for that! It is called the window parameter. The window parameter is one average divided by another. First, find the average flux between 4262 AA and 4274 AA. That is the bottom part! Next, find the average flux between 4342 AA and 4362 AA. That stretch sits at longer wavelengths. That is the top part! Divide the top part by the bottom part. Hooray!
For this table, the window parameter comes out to 1.06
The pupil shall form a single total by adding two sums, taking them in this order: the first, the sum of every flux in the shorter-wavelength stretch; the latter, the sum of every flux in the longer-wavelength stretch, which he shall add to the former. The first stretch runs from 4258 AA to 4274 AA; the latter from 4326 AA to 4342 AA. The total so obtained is 168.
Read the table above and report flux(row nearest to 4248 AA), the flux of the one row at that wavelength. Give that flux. 21.3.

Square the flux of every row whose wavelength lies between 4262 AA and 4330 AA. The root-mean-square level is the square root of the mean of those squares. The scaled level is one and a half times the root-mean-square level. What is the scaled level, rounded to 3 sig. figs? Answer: 30.2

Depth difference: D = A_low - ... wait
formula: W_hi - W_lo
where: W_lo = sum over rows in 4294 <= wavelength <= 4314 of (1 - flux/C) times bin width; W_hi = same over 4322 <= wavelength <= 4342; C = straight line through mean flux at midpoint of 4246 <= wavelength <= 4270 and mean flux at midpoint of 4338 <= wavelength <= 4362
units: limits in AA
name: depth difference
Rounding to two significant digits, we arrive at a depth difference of -3.2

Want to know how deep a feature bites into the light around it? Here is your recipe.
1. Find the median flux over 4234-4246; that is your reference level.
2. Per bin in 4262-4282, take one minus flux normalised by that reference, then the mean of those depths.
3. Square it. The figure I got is 0.0010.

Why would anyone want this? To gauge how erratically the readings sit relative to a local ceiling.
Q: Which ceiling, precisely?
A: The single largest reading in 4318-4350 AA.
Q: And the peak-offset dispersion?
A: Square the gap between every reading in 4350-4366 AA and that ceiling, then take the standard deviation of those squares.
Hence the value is 4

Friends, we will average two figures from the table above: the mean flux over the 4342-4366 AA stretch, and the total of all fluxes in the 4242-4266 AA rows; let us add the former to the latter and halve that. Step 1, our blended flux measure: 77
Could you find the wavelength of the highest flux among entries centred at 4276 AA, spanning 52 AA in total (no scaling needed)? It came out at 4264 AA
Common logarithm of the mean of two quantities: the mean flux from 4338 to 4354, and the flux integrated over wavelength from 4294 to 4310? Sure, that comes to 2.16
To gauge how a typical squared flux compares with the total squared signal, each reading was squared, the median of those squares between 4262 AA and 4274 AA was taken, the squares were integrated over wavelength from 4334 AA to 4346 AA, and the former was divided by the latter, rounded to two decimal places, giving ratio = 0.10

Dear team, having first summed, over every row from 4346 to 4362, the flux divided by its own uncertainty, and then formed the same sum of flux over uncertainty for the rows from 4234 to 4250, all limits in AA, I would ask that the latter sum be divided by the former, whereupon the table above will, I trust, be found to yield 1.21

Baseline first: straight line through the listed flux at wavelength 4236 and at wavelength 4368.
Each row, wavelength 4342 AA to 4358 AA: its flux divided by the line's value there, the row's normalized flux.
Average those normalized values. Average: 0.99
